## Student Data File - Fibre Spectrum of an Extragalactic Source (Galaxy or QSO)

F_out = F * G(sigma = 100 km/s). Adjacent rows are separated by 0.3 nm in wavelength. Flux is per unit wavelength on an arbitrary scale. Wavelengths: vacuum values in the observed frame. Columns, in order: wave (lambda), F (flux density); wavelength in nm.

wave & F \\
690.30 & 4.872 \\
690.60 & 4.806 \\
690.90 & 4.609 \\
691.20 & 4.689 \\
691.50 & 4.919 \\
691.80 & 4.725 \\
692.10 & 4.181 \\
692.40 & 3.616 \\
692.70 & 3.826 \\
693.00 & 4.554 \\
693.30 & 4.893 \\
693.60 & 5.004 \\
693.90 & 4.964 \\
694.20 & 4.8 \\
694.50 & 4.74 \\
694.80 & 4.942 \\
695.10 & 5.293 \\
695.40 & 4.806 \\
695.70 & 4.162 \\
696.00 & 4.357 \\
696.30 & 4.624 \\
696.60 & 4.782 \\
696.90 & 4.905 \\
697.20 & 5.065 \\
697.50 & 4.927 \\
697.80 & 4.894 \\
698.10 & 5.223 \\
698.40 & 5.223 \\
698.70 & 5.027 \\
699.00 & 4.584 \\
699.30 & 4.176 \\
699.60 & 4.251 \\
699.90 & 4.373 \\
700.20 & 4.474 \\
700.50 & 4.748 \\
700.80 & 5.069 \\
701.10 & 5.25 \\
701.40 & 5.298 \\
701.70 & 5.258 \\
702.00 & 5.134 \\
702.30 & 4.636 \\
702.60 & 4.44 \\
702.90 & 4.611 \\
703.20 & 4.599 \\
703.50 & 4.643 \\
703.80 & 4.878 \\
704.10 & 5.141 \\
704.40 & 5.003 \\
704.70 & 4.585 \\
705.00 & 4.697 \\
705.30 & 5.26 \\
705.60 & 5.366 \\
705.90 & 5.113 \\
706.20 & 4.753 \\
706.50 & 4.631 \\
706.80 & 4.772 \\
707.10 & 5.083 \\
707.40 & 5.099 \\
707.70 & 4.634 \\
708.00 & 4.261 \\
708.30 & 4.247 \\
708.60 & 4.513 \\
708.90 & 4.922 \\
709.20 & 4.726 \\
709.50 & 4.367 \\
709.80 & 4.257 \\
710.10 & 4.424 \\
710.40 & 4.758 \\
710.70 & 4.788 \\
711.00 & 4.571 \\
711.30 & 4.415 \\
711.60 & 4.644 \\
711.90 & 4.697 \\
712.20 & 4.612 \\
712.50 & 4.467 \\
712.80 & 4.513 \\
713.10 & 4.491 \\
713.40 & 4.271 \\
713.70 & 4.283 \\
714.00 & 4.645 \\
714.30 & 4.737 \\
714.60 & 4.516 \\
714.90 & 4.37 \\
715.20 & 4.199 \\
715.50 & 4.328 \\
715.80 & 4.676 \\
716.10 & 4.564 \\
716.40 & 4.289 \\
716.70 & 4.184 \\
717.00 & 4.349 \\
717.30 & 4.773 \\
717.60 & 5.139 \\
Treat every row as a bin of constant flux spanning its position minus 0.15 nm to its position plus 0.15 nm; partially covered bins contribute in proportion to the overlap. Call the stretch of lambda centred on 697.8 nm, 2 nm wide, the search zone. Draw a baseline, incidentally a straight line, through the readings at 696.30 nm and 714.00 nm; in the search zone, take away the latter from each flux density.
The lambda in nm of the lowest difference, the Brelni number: 697.80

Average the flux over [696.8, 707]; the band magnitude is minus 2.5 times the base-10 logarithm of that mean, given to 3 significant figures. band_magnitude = -1.72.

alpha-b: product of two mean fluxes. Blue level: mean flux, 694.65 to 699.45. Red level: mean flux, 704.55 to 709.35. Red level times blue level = 23.1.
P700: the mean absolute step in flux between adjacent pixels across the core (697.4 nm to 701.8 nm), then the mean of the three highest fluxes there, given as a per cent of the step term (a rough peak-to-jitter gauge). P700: 2869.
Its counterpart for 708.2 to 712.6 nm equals 2450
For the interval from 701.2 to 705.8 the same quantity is 2545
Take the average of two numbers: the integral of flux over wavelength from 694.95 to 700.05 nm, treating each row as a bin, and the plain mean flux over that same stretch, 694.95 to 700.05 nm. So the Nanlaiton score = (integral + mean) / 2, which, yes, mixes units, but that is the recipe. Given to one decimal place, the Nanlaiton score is 14.5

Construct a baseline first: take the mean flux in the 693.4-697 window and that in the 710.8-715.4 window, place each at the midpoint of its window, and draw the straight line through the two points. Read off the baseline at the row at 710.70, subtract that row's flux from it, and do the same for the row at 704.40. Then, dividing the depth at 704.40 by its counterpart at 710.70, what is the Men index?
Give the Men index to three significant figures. 1.45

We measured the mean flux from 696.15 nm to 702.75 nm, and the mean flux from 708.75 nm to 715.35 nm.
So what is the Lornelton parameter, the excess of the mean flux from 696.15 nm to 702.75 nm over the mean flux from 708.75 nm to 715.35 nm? 0.30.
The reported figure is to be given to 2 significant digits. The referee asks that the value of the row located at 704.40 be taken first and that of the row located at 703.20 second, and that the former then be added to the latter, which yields 9.6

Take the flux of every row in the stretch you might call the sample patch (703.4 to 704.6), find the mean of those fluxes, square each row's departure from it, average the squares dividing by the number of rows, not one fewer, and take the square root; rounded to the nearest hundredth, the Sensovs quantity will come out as 0.18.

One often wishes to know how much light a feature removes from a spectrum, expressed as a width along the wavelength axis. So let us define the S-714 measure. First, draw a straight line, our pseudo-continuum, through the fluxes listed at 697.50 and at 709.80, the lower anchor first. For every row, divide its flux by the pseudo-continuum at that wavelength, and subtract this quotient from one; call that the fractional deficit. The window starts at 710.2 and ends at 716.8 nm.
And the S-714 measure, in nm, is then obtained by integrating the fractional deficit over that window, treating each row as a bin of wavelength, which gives -0.73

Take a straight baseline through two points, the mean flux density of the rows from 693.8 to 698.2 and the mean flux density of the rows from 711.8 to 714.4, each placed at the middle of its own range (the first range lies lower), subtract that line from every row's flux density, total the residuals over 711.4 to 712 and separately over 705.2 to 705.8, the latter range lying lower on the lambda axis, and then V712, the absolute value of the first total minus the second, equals 1.06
